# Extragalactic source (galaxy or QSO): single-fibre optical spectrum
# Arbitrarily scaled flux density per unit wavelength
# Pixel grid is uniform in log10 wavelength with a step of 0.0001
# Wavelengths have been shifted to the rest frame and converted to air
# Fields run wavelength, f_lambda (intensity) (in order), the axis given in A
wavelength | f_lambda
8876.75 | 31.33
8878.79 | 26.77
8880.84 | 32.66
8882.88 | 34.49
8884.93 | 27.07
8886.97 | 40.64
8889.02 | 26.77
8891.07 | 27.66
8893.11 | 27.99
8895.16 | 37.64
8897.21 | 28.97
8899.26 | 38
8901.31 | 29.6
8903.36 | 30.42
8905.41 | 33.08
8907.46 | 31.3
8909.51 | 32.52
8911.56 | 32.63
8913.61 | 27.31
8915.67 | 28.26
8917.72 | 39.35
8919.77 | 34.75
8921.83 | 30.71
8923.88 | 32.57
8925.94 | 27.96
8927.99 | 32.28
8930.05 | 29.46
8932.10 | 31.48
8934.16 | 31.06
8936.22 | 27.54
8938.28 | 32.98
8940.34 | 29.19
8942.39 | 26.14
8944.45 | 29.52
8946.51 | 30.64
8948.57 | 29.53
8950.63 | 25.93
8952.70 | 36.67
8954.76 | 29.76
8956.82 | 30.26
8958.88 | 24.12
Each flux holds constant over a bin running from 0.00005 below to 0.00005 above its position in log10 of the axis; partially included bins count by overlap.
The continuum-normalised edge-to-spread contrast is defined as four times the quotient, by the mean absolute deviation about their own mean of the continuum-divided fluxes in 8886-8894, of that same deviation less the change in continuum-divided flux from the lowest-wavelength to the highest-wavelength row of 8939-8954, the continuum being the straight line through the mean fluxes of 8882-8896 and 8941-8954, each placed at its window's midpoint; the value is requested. -3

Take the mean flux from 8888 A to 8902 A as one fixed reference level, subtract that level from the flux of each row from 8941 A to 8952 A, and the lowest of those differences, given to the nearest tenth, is -5.0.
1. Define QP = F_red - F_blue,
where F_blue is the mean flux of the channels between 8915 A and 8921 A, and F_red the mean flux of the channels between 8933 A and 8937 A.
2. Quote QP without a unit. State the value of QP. -5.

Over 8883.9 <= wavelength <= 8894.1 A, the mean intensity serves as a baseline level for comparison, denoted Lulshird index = 30.0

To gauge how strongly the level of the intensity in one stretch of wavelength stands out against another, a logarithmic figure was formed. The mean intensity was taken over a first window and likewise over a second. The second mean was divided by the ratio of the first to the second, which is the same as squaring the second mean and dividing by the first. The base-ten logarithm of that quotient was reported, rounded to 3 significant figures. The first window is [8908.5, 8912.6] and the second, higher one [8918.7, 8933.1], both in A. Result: 1.48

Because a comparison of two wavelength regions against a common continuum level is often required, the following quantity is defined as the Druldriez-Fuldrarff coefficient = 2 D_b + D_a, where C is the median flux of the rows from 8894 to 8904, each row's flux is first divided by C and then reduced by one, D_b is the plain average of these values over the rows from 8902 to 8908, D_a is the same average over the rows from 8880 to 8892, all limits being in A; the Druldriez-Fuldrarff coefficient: 0.11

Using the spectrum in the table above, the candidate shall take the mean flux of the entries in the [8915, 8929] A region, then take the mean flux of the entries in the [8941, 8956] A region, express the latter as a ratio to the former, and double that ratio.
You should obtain 1.84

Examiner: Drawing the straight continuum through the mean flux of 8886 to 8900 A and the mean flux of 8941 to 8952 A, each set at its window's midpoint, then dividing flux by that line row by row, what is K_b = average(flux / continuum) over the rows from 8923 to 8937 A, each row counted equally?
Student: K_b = 1.02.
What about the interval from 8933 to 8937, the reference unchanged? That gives 1.00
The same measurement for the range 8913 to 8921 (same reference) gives 1.06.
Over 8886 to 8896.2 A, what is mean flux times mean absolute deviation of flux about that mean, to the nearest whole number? 180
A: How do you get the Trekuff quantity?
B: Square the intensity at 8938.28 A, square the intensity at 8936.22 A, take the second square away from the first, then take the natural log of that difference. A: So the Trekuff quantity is 5.8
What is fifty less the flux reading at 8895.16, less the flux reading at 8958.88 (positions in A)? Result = -12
